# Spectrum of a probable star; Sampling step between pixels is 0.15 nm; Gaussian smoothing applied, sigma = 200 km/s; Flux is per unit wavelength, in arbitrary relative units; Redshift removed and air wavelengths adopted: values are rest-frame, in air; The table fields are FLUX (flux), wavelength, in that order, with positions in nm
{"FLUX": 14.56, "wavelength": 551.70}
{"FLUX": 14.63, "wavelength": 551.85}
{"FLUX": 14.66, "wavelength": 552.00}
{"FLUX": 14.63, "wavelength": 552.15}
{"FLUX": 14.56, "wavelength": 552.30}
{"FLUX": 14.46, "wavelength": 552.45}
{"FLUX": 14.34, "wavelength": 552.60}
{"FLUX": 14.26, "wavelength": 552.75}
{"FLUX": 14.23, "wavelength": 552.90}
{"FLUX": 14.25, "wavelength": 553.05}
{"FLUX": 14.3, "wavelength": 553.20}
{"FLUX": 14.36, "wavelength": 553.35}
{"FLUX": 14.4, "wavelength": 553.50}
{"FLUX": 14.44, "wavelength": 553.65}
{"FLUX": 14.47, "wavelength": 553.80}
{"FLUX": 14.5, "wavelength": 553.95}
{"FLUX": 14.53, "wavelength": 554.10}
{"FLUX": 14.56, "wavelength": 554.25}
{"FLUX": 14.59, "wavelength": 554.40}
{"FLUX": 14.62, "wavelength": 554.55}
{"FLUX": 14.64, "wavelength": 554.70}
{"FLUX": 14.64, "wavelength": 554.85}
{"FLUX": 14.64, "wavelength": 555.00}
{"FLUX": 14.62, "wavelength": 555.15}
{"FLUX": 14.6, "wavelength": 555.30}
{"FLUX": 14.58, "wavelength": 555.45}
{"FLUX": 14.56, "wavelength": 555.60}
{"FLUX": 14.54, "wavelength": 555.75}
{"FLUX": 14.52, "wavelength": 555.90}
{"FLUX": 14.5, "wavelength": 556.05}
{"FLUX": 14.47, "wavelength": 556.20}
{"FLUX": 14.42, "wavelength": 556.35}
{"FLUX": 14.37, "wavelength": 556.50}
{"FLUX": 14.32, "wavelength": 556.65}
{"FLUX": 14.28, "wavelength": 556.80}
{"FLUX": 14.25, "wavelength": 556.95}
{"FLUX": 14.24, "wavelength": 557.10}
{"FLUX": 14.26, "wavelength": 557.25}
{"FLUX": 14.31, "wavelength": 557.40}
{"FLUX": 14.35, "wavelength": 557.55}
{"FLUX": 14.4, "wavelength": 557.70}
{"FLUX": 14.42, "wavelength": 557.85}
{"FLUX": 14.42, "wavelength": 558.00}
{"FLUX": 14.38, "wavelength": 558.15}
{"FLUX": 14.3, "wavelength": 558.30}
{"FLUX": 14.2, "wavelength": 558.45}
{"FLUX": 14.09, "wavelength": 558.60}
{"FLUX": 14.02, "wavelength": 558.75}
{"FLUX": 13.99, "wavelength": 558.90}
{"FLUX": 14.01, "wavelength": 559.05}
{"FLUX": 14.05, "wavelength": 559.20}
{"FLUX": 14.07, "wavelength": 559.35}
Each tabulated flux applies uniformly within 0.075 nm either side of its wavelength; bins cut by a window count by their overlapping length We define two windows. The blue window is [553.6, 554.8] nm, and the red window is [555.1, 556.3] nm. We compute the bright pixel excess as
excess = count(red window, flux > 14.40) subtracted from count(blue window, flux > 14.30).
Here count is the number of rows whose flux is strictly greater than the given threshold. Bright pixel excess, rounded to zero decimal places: 0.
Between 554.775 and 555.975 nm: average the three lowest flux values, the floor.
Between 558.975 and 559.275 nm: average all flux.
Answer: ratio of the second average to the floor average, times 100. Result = 96.5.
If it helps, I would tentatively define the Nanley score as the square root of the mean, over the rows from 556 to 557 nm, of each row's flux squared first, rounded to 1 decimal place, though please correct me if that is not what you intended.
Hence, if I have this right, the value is 14.4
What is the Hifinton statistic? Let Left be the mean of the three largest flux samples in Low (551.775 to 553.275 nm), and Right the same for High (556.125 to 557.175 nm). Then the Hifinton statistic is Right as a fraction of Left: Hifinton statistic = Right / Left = 0.98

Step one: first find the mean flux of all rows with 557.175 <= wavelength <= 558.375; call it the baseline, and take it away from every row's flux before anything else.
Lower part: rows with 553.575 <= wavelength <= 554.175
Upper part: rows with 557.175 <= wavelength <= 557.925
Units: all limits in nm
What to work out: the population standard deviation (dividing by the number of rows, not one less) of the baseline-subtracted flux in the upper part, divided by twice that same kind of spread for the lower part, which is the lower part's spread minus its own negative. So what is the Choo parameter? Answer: 0.87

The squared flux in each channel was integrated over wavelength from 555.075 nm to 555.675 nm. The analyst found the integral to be 128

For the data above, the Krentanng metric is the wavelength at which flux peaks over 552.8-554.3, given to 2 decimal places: 554.25 nm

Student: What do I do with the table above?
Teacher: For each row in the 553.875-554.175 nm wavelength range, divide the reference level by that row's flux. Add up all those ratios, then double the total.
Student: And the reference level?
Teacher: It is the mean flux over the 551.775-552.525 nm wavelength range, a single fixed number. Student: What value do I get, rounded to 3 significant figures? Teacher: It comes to 4.02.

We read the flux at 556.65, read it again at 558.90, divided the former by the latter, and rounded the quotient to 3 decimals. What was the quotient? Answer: 1.024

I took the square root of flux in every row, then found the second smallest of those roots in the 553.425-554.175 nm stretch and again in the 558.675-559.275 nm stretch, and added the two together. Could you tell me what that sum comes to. 7.54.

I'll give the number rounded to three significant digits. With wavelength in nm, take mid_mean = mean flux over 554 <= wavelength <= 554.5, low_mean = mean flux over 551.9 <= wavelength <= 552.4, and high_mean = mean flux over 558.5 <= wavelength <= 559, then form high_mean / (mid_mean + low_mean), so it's 0.481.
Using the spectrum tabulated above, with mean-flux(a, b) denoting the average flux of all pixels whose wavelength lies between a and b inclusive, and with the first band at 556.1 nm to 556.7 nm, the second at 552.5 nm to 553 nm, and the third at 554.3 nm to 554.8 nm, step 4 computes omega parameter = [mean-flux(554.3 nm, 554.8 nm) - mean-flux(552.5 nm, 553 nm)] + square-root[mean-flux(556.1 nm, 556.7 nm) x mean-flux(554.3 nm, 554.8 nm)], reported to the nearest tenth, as 14.8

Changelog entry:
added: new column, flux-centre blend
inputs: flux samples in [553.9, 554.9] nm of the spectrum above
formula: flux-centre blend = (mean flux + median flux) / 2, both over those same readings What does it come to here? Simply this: 14.59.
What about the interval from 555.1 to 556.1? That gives 14.56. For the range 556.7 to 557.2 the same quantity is 14.25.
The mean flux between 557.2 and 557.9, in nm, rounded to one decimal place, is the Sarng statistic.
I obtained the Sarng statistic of 14.3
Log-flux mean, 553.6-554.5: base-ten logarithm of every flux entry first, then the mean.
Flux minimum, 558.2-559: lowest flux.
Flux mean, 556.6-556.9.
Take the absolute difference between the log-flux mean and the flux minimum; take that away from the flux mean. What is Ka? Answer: 1.47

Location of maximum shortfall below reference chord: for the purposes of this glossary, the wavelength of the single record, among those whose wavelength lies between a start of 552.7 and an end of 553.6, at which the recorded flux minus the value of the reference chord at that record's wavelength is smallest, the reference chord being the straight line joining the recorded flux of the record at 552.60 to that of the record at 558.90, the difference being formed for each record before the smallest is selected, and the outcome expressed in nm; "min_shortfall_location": 552.90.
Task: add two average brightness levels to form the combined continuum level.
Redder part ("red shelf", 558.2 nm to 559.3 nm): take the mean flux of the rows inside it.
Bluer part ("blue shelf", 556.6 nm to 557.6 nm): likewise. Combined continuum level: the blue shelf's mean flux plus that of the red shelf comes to 28.4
